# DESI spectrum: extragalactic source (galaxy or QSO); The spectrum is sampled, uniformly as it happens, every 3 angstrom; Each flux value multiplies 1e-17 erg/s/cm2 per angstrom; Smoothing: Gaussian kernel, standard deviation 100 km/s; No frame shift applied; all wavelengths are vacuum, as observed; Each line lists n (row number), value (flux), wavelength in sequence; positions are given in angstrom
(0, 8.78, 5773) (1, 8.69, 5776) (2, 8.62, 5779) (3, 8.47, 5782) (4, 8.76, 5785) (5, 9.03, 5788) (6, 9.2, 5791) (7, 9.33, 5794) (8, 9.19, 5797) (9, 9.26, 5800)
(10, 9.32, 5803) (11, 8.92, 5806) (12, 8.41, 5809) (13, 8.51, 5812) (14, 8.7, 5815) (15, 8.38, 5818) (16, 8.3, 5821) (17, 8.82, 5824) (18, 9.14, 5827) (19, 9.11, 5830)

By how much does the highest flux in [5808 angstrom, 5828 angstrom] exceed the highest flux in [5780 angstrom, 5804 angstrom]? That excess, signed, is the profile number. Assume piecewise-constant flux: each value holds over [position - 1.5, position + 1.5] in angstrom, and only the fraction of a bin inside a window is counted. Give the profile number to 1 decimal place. -0.2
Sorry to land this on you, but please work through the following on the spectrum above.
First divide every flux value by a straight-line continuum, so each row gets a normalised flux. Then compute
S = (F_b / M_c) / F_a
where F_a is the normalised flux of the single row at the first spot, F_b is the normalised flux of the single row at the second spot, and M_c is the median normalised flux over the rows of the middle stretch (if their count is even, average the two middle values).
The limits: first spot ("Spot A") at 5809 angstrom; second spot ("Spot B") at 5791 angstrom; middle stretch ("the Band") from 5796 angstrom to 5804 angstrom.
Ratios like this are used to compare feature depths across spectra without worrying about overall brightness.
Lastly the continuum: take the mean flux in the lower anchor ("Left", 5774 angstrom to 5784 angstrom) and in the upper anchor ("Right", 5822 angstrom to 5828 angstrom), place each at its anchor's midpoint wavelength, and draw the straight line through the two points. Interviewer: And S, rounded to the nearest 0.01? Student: 1.05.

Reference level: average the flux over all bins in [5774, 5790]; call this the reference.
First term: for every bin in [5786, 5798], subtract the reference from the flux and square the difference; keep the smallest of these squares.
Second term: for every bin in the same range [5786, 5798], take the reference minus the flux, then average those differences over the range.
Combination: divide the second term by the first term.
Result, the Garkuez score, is -5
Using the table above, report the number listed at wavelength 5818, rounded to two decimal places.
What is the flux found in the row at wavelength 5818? 8.38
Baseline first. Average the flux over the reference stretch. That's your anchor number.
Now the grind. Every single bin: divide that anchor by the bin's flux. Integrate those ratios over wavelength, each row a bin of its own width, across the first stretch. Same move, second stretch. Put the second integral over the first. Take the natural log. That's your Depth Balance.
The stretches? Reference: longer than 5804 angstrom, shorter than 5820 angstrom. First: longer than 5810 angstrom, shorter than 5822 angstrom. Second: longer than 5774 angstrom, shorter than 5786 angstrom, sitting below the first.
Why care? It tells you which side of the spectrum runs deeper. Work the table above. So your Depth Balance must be -0.02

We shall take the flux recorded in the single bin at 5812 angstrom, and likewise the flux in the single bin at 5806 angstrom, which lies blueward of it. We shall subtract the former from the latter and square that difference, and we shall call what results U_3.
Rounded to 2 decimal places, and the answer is 0.17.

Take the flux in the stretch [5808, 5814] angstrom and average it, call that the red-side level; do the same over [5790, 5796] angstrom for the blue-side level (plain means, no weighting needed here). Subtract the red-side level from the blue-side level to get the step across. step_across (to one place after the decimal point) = 0.8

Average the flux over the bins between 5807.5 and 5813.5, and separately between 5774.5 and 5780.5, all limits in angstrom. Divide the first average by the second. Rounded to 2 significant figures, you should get 0.98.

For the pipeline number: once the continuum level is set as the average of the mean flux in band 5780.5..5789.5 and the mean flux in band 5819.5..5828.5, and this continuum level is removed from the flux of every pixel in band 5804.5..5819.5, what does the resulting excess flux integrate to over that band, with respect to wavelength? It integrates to -2.5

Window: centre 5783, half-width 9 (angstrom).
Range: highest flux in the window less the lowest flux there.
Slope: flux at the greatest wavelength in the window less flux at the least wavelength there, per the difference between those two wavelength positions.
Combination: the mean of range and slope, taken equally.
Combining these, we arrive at 0.38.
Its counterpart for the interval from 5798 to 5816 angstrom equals 0.44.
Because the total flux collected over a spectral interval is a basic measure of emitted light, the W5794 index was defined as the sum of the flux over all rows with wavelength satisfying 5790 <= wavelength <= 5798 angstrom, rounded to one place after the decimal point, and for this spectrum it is 27.7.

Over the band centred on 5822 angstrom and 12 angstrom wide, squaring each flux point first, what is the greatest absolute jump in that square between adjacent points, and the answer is 8.9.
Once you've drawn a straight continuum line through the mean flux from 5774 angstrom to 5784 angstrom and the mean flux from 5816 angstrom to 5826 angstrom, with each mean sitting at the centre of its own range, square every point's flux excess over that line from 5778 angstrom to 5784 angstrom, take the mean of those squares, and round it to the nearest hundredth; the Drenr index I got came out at 0.01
